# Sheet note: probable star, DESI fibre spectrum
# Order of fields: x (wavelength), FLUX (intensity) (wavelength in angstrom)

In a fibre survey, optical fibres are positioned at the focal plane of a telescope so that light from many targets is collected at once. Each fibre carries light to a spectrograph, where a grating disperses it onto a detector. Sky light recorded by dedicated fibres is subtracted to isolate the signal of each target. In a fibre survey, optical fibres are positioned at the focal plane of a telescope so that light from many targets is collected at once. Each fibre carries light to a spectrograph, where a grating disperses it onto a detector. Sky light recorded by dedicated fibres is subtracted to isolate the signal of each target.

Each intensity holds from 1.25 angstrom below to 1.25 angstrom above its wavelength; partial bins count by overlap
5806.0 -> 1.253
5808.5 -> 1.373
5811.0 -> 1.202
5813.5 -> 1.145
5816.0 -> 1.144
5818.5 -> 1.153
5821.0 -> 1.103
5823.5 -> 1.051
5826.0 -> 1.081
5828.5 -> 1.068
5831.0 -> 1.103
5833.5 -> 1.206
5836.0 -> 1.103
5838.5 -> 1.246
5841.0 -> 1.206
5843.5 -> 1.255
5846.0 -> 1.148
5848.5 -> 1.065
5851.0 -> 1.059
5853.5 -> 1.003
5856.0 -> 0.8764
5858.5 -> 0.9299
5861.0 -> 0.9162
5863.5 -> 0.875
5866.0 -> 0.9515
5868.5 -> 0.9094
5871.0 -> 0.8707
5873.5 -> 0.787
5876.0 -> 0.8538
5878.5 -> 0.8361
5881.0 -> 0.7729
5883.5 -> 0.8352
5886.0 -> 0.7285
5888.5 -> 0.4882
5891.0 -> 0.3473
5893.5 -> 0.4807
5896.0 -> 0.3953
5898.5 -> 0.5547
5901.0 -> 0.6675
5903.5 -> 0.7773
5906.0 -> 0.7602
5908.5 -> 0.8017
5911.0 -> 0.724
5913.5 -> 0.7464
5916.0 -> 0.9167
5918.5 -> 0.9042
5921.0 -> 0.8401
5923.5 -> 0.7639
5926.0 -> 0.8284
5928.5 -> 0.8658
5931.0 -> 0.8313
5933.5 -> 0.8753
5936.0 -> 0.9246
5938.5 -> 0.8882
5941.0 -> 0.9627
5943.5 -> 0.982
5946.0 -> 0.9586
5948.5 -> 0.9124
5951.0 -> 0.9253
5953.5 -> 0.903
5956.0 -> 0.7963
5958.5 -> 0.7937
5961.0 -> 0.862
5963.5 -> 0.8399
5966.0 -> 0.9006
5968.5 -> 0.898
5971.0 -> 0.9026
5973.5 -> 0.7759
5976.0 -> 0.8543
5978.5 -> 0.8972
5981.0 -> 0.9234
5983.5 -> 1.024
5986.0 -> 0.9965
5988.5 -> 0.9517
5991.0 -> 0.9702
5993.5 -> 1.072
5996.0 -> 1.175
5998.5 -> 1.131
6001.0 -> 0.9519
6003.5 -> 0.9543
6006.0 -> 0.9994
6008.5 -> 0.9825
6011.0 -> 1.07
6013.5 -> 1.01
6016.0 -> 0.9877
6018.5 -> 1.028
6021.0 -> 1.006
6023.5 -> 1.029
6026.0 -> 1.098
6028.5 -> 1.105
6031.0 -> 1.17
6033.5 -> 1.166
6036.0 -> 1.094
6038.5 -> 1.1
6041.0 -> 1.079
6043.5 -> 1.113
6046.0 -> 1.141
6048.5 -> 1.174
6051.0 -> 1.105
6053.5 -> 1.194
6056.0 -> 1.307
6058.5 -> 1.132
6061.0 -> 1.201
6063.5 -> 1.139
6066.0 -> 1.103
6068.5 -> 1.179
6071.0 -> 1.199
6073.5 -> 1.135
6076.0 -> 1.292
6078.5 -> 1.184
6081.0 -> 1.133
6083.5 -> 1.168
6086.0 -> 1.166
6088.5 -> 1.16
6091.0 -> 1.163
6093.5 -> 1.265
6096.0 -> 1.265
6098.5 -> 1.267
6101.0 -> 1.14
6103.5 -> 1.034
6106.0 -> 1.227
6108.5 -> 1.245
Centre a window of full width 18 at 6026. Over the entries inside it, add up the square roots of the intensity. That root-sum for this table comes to 7.3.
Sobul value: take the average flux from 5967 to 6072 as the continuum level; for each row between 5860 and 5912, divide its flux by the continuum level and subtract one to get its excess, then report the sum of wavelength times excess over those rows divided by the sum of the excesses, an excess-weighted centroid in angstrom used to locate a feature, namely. 5890.2 angstrom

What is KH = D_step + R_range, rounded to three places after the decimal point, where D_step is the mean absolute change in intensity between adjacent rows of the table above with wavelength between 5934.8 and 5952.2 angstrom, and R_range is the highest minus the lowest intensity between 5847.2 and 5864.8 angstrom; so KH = 0.225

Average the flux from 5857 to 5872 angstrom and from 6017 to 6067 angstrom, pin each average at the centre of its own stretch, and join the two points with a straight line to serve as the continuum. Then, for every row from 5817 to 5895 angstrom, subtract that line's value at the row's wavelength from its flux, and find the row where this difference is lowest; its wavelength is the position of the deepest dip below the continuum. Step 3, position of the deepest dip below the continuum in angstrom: 5891.0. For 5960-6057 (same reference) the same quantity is 5973.5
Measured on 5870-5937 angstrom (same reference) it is 5891.0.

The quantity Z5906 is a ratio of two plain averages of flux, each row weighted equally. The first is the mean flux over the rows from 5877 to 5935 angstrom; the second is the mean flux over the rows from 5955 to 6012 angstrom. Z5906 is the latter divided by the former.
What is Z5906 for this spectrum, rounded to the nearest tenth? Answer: 1.3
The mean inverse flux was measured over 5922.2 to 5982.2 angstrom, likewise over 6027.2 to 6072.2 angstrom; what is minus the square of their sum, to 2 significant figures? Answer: -4.1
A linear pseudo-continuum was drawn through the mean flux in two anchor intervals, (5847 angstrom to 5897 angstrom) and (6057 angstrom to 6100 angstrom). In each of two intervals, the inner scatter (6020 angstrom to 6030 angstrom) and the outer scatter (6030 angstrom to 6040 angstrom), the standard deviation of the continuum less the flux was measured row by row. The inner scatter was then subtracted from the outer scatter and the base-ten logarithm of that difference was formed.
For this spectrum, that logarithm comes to -2.6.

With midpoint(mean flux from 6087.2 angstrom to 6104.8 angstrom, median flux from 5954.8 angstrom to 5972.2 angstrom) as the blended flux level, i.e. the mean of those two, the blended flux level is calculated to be 1.02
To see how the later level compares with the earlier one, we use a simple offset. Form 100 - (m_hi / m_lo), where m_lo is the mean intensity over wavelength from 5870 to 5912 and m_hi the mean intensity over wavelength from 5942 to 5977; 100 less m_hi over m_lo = 98.7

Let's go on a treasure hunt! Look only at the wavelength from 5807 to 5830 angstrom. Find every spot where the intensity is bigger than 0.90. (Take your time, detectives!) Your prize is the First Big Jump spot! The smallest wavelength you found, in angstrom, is 5808.5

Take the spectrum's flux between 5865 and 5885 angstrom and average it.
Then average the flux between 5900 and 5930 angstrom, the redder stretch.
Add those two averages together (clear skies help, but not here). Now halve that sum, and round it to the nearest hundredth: 0.83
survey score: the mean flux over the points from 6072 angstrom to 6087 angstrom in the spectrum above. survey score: 1.2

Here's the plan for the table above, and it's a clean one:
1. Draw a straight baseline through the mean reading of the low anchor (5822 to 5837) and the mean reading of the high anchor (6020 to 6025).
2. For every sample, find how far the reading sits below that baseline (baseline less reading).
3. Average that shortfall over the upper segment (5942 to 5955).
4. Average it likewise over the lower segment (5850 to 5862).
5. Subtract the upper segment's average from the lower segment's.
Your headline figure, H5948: 0.02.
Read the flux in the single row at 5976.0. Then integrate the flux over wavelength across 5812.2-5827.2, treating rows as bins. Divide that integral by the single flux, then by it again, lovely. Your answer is 23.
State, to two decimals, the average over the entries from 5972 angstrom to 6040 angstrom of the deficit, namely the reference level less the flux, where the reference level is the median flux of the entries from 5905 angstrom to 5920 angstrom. -0.24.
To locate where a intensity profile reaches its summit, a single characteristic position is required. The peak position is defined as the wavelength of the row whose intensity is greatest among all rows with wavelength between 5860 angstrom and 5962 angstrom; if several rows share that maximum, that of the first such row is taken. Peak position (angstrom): 5943.5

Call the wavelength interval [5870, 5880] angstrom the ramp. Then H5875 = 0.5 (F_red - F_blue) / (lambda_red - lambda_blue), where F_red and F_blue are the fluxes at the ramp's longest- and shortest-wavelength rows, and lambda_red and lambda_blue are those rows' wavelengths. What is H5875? -0.0023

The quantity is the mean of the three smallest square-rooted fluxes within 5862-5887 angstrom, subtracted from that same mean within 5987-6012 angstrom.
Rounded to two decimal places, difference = 0.10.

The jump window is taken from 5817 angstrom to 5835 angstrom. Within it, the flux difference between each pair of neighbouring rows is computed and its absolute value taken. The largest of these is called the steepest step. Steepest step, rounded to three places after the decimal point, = 0.103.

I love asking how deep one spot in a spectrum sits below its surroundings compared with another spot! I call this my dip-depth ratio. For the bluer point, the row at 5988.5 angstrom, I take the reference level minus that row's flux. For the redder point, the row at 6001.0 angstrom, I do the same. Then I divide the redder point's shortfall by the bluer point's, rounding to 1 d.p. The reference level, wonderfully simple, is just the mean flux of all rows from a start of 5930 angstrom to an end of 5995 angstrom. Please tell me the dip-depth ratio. 1.0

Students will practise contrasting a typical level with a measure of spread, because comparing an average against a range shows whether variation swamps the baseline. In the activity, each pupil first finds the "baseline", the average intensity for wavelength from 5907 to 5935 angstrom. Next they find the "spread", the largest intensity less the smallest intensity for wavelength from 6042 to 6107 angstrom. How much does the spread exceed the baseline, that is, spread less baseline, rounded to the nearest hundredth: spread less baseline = -0.55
